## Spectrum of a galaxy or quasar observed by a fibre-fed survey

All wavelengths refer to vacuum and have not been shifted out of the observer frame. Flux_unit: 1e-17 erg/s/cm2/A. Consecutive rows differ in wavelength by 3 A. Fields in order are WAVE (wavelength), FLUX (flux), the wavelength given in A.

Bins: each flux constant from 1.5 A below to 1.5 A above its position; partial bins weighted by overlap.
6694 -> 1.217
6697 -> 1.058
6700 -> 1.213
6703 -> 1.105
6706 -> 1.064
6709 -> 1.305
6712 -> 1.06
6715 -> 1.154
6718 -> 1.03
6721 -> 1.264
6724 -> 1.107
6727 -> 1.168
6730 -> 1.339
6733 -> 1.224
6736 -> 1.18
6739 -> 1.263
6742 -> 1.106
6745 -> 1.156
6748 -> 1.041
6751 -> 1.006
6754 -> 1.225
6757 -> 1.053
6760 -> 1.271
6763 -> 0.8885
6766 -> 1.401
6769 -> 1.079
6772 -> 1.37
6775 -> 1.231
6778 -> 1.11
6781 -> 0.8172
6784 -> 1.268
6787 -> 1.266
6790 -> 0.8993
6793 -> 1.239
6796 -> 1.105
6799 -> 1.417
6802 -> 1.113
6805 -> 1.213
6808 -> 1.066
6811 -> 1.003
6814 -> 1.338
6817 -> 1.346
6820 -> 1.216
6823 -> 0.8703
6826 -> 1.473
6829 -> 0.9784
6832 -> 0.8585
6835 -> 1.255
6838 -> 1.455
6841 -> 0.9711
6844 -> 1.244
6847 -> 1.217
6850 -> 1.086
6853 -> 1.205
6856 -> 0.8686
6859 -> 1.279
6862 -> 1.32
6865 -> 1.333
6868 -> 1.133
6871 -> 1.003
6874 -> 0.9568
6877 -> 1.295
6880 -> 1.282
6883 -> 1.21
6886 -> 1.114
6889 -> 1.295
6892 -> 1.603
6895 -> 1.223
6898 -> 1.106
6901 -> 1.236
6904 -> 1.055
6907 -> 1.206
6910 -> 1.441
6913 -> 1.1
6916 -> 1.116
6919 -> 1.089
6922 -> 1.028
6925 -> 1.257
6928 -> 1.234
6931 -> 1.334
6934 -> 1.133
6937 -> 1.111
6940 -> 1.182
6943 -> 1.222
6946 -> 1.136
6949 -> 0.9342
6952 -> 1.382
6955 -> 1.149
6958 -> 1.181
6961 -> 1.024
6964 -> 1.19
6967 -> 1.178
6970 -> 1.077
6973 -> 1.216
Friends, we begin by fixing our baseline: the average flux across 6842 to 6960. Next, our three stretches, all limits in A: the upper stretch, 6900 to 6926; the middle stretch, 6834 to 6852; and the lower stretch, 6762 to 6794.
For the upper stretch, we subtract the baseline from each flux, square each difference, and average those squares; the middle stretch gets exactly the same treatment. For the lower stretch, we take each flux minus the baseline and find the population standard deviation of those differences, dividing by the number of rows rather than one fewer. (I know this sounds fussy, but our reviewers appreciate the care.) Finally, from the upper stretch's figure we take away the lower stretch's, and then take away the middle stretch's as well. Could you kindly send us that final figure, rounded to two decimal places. -0.20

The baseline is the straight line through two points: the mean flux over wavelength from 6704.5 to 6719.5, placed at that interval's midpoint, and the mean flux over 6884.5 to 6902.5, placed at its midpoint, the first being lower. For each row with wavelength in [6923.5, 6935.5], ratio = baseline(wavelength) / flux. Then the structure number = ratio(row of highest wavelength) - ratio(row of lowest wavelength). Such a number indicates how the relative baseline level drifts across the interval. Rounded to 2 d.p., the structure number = 0.12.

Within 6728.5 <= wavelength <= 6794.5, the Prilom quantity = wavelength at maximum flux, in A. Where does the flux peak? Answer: 6766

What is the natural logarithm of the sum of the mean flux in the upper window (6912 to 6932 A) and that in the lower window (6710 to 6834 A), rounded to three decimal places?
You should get 0.840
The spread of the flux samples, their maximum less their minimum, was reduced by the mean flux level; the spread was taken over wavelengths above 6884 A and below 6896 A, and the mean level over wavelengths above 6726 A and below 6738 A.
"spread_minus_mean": -0.74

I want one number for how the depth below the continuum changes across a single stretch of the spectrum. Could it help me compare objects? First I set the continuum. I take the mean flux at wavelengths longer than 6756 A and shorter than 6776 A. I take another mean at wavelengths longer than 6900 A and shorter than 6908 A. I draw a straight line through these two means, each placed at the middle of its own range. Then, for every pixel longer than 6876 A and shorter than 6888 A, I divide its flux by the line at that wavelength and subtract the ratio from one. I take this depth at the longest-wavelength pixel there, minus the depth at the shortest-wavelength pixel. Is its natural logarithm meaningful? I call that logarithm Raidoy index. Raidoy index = -1.87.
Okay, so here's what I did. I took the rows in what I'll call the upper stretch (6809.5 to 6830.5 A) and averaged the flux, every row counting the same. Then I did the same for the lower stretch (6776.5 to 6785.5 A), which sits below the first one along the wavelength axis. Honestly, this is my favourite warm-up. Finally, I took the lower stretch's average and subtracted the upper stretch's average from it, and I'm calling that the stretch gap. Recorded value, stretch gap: -0.11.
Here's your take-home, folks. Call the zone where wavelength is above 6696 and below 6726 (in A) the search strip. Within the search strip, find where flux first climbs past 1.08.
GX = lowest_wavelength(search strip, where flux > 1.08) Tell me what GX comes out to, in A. 6700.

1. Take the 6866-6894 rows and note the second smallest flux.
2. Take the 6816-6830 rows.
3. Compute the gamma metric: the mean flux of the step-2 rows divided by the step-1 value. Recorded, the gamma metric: 1.17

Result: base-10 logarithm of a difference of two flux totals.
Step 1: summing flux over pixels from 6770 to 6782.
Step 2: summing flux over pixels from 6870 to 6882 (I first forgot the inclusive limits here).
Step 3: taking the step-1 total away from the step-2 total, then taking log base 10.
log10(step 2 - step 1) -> -2.1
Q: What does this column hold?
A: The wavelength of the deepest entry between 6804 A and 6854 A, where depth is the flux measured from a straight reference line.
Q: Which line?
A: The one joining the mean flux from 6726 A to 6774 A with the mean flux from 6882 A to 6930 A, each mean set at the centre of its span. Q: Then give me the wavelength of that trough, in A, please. 6832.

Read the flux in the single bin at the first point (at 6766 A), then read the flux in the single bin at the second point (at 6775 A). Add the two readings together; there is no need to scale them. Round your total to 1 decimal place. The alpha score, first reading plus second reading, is 2.6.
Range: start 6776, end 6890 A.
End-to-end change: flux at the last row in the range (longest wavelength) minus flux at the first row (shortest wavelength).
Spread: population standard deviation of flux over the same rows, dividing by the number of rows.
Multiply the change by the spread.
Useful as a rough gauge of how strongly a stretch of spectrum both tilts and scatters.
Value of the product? 0.032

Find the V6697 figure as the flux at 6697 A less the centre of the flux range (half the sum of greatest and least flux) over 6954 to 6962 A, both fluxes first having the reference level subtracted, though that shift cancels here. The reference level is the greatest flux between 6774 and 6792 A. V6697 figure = 0.0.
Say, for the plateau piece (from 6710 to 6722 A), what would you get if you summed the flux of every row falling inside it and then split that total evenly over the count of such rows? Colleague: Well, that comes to 1.13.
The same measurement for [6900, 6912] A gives 1.23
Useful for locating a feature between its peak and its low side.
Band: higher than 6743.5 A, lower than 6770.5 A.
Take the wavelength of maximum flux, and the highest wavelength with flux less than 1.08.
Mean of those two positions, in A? 6767.5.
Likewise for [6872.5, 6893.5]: 6883.0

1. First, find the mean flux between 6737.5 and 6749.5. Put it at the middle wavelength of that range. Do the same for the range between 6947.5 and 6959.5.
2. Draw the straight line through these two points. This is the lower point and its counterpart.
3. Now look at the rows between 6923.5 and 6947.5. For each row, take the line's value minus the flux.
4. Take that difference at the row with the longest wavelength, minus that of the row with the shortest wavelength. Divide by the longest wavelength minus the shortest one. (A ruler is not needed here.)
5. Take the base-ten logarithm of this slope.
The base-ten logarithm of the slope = -2.23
